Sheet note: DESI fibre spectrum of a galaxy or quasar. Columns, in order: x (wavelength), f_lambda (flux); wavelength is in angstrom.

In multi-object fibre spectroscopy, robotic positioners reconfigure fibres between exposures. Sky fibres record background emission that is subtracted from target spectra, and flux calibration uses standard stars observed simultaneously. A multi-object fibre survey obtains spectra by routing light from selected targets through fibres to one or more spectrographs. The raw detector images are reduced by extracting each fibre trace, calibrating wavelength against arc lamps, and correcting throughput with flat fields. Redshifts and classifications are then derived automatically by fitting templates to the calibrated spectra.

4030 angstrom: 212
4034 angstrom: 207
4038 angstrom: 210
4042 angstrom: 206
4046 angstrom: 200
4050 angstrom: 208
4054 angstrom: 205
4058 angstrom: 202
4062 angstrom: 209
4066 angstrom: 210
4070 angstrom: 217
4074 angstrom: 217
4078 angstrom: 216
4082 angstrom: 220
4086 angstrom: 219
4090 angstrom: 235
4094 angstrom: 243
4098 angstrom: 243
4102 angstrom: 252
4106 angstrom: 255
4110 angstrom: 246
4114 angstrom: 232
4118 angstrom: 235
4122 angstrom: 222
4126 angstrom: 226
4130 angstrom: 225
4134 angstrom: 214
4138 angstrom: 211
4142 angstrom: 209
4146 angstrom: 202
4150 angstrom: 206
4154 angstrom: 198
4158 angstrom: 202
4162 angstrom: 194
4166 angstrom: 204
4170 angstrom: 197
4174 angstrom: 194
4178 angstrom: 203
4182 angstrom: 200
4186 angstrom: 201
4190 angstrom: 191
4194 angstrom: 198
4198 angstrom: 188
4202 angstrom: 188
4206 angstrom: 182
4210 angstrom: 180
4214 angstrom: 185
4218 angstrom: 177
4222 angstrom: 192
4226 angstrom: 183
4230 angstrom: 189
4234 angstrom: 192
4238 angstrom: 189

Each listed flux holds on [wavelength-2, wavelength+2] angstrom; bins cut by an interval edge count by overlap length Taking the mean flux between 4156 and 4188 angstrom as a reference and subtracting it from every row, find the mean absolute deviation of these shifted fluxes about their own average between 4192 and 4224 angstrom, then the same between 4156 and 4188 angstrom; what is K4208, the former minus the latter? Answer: 2.0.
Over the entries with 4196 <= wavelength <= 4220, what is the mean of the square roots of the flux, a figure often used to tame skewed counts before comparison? 13.5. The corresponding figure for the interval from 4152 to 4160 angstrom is 14.1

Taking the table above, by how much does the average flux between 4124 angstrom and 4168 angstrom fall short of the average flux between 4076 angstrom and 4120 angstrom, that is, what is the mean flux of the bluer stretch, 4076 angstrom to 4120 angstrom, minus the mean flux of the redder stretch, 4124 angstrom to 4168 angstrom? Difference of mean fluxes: 28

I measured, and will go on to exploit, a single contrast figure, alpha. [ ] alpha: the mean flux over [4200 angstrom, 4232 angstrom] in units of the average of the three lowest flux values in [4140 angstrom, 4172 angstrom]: 0.940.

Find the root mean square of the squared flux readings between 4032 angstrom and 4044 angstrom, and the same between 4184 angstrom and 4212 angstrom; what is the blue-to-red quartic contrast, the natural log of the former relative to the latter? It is 0.18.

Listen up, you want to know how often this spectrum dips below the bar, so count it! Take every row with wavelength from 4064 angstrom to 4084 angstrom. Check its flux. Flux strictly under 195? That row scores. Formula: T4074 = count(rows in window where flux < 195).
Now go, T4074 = 0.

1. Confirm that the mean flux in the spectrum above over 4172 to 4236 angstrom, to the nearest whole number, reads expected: 190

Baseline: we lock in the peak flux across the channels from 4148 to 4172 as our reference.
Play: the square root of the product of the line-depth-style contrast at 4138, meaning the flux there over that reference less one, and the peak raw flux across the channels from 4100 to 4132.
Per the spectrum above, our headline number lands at 2.5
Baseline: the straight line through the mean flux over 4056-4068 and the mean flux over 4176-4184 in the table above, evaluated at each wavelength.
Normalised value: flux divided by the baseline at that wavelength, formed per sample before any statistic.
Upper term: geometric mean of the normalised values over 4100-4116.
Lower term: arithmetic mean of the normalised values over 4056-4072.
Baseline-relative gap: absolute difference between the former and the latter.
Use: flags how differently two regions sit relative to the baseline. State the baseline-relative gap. 0.189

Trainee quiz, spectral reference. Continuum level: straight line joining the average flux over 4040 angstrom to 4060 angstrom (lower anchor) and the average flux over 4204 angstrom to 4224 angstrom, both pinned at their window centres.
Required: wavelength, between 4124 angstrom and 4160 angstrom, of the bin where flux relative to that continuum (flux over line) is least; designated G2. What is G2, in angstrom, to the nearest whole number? 4154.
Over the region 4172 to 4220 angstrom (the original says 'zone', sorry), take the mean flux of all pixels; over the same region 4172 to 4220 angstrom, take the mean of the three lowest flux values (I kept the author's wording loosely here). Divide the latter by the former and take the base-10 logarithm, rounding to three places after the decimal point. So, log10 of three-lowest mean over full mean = -0.026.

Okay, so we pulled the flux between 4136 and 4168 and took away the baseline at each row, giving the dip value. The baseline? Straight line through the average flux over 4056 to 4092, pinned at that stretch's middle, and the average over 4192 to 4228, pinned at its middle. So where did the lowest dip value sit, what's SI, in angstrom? 4162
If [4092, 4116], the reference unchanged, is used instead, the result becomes 4114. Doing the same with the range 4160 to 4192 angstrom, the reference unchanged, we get 4162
